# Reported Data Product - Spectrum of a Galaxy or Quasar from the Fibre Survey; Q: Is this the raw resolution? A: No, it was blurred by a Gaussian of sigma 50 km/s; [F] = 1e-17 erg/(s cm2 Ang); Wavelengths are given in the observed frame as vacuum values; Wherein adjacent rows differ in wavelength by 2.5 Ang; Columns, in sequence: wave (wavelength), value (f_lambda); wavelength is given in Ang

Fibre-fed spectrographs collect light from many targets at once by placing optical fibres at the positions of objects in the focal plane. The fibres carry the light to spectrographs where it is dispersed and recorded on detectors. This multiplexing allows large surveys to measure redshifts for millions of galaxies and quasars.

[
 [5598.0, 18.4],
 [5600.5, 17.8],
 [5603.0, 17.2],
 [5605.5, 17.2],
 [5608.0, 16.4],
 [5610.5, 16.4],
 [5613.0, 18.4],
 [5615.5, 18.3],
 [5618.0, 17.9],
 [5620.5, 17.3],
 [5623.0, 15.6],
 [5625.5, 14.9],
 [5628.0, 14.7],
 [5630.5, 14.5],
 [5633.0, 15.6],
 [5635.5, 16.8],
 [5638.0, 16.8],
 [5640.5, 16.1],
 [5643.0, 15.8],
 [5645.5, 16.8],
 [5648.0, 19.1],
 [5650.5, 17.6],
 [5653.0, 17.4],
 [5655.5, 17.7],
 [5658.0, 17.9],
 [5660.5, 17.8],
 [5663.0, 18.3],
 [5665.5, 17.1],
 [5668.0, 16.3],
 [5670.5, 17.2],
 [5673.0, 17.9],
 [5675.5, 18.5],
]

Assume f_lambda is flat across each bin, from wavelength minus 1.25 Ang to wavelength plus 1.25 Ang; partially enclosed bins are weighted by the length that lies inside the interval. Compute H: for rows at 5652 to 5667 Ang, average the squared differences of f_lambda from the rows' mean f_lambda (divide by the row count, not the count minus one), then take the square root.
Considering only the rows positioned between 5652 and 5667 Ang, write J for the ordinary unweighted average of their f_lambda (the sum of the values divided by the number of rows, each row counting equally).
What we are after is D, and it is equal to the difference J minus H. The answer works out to 17.3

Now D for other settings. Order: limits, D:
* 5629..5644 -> 15.1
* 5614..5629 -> 15.0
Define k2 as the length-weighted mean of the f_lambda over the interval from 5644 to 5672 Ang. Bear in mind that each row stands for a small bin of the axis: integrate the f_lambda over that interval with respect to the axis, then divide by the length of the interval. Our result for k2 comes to 17.6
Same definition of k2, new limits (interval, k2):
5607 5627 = 16.9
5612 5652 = 16.6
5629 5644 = 15.9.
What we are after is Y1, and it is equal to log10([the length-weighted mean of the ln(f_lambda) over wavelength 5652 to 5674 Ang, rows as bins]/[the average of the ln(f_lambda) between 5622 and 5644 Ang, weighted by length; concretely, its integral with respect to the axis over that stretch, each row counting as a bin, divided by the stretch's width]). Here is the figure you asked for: 0.018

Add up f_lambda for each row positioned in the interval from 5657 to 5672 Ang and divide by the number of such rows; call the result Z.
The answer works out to 17.4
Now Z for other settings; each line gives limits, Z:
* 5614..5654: 16.6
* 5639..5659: 17.3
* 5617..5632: 15.8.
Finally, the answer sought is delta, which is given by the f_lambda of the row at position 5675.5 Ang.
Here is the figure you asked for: 18.5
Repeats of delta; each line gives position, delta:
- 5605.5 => 17.2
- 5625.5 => 14.9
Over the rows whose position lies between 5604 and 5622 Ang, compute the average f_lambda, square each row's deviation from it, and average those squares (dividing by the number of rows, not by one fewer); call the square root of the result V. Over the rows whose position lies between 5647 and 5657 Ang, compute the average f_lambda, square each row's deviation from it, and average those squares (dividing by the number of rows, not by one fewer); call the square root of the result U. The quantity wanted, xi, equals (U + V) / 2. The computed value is 0.72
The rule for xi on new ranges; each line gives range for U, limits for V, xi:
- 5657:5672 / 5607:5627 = 0.93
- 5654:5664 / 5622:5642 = 0.53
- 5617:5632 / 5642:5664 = 1.09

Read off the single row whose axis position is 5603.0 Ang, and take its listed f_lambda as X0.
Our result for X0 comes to 17.2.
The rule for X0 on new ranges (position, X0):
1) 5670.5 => 17.2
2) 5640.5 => 16.1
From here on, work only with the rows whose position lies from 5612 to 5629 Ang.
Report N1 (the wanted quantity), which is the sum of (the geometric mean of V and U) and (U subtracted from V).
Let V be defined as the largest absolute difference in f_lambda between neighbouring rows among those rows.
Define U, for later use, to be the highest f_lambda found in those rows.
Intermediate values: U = 18.4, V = 1.7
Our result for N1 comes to -11.1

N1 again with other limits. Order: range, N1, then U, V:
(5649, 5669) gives -12.4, 18.3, 1.2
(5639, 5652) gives -10.2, 19.1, 2.3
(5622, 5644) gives -11.1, 16.8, 1.2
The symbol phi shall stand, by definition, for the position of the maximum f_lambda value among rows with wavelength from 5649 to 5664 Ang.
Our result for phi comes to 5663.0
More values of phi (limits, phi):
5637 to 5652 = 5648.0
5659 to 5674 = 5663.0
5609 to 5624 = 5613.0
